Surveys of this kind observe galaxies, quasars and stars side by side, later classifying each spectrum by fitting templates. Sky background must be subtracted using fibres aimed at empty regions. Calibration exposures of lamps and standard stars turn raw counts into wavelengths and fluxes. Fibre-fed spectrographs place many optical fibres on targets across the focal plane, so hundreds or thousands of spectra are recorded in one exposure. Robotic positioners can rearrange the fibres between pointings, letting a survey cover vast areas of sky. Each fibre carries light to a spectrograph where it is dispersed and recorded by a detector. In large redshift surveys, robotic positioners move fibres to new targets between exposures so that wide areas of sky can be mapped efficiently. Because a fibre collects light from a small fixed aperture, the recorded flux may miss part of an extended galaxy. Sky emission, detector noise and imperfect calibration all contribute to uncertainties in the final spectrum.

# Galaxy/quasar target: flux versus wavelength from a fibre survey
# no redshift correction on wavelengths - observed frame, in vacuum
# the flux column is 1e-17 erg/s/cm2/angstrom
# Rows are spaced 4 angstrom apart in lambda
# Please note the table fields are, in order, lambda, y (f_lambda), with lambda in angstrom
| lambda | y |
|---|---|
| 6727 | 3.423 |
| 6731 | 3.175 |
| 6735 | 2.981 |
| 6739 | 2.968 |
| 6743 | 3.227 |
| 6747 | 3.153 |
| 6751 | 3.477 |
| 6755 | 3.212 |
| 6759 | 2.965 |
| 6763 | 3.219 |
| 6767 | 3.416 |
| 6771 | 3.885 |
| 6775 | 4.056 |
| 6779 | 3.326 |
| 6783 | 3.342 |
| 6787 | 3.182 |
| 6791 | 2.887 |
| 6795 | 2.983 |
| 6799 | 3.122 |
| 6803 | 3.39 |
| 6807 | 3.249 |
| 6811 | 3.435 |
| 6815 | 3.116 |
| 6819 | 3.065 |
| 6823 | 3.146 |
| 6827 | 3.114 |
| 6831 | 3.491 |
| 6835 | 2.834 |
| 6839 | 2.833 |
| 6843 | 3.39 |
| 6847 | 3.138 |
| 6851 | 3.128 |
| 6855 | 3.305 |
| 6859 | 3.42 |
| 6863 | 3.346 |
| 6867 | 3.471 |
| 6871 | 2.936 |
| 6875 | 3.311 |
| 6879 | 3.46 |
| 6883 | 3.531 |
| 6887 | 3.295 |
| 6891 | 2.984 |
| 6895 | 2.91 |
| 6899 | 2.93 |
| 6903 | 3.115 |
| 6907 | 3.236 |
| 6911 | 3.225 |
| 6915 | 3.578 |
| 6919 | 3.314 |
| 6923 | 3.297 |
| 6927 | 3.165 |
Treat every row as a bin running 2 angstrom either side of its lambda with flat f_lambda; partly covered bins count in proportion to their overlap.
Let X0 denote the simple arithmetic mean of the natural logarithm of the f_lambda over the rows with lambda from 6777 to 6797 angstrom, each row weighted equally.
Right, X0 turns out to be 1.14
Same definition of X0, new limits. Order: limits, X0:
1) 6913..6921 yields 1.24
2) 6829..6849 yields 1.14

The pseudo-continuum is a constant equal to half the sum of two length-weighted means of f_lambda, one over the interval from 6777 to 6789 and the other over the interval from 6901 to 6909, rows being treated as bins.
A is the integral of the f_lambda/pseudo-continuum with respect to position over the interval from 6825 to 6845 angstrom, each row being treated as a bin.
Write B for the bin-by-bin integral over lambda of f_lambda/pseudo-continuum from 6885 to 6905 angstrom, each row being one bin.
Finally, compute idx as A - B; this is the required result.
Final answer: 0.5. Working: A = 19.4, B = 18.9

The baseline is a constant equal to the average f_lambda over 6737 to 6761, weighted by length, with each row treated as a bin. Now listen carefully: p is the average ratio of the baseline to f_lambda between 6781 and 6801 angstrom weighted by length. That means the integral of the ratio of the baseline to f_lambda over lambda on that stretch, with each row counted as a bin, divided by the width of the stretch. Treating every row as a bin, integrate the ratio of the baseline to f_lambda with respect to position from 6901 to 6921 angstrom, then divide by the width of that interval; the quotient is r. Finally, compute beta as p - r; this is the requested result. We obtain 0.060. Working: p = 1.02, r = 0.96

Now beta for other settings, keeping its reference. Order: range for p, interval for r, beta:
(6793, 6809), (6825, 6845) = -0.022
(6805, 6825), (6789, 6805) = -0.036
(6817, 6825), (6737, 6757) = 0.030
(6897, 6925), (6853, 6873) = 0.016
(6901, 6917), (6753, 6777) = 0.039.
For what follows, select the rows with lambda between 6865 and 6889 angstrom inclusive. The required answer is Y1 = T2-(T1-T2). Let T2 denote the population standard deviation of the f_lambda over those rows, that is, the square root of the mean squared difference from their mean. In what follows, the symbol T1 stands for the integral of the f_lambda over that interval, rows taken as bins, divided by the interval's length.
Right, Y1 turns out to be -2.94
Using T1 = 3.33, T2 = 0.20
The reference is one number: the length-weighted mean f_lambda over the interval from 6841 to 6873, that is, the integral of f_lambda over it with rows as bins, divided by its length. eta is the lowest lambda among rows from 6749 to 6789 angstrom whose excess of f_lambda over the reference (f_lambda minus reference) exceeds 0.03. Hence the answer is 6751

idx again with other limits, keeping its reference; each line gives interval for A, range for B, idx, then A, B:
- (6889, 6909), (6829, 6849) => -0.6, 18.8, 19.4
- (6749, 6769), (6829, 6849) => 0.7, 20.2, 19.4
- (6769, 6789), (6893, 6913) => 2.9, 22.0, 19.1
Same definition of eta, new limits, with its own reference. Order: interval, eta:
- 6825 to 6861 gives 6831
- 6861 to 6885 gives 6863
